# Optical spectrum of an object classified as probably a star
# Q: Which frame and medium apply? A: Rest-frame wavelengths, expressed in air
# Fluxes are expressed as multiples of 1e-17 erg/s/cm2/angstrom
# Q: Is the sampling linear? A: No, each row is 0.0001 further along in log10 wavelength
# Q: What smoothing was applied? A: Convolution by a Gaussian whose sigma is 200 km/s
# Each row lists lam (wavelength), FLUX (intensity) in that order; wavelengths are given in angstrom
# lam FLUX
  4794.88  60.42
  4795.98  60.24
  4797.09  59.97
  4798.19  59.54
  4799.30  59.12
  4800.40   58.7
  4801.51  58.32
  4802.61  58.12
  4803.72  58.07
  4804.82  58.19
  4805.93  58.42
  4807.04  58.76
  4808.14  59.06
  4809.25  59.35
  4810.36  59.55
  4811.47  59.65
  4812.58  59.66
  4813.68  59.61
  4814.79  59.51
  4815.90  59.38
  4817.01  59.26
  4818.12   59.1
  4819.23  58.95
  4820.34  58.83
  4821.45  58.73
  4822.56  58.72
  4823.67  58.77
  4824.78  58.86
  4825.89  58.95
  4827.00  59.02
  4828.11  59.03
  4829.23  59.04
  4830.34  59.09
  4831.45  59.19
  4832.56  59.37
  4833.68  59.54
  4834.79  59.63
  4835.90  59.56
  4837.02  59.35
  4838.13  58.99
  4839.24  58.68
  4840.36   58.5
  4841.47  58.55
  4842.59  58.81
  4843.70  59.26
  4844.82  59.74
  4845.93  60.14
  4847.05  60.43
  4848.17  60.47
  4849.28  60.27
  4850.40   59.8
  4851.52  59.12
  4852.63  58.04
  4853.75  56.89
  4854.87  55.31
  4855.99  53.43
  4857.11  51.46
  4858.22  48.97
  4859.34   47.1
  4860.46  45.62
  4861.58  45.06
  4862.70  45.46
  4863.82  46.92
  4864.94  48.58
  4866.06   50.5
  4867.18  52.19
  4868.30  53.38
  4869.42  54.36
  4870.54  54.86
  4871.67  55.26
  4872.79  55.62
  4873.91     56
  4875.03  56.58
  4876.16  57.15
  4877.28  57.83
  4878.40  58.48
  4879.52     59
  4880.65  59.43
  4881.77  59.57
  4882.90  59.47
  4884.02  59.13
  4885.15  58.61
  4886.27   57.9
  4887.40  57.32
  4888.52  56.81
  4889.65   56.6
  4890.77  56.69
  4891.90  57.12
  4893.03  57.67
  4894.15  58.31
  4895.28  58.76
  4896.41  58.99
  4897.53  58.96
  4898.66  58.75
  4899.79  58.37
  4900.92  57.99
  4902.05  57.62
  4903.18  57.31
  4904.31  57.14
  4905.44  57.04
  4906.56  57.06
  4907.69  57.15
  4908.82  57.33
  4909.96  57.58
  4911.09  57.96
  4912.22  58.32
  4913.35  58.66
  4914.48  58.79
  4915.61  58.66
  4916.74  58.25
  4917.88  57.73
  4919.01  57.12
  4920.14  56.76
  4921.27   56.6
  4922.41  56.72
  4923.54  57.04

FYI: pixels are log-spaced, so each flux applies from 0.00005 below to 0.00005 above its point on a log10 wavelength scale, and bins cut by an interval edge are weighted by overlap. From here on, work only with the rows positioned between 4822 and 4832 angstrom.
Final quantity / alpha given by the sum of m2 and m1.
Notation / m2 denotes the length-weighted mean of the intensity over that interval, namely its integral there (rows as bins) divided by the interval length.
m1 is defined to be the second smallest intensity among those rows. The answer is 118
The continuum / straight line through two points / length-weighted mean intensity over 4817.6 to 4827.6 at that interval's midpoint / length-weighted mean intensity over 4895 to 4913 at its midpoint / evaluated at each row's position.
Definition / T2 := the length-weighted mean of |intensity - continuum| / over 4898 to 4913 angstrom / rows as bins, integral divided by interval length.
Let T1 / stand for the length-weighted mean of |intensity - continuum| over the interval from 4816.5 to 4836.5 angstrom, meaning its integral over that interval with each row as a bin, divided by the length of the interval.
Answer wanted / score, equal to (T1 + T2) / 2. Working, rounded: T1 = 0.30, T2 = 0.5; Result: 0.4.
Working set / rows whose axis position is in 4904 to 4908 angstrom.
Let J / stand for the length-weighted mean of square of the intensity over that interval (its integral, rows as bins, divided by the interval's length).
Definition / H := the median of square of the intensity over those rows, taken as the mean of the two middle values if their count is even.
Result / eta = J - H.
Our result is 6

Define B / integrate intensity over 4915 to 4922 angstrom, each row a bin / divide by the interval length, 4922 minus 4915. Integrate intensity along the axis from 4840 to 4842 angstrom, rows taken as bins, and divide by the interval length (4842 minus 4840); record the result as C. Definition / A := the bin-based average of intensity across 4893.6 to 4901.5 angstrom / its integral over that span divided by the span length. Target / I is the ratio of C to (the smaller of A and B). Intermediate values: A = 58.6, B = 57.5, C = 58.7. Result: 1.02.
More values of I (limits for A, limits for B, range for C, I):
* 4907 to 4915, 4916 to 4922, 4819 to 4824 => 1.03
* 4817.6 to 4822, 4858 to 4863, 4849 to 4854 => 1.27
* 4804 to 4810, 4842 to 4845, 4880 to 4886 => 1.01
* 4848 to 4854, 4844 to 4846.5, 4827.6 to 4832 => 1.00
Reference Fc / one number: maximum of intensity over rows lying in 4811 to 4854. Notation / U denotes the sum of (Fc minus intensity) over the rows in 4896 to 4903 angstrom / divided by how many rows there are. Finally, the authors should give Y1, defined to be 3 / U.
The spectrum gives 1.5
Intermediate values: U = 2.0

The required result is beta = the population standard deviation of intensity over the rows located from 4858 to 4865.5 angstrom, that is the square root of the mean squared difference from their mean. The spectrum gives 1.4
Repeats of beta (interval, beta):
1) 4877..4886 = 0.6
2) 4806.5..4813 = 0.3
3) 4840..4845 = 0.5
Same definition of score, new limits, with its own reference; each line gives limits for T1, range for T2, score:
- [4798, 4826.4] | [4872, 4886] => 0.8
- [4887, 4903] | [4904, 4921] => 0.7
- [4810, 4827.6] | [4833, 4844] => 0.4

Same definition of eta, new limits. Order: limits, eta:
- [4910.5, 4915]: -4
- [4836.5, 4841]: 10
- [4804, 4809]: 7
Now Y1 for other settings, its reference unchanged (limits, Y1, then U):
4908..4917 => 1.3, 2.3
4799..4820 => 2.0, 1.5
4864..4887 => 0.7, 4.3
